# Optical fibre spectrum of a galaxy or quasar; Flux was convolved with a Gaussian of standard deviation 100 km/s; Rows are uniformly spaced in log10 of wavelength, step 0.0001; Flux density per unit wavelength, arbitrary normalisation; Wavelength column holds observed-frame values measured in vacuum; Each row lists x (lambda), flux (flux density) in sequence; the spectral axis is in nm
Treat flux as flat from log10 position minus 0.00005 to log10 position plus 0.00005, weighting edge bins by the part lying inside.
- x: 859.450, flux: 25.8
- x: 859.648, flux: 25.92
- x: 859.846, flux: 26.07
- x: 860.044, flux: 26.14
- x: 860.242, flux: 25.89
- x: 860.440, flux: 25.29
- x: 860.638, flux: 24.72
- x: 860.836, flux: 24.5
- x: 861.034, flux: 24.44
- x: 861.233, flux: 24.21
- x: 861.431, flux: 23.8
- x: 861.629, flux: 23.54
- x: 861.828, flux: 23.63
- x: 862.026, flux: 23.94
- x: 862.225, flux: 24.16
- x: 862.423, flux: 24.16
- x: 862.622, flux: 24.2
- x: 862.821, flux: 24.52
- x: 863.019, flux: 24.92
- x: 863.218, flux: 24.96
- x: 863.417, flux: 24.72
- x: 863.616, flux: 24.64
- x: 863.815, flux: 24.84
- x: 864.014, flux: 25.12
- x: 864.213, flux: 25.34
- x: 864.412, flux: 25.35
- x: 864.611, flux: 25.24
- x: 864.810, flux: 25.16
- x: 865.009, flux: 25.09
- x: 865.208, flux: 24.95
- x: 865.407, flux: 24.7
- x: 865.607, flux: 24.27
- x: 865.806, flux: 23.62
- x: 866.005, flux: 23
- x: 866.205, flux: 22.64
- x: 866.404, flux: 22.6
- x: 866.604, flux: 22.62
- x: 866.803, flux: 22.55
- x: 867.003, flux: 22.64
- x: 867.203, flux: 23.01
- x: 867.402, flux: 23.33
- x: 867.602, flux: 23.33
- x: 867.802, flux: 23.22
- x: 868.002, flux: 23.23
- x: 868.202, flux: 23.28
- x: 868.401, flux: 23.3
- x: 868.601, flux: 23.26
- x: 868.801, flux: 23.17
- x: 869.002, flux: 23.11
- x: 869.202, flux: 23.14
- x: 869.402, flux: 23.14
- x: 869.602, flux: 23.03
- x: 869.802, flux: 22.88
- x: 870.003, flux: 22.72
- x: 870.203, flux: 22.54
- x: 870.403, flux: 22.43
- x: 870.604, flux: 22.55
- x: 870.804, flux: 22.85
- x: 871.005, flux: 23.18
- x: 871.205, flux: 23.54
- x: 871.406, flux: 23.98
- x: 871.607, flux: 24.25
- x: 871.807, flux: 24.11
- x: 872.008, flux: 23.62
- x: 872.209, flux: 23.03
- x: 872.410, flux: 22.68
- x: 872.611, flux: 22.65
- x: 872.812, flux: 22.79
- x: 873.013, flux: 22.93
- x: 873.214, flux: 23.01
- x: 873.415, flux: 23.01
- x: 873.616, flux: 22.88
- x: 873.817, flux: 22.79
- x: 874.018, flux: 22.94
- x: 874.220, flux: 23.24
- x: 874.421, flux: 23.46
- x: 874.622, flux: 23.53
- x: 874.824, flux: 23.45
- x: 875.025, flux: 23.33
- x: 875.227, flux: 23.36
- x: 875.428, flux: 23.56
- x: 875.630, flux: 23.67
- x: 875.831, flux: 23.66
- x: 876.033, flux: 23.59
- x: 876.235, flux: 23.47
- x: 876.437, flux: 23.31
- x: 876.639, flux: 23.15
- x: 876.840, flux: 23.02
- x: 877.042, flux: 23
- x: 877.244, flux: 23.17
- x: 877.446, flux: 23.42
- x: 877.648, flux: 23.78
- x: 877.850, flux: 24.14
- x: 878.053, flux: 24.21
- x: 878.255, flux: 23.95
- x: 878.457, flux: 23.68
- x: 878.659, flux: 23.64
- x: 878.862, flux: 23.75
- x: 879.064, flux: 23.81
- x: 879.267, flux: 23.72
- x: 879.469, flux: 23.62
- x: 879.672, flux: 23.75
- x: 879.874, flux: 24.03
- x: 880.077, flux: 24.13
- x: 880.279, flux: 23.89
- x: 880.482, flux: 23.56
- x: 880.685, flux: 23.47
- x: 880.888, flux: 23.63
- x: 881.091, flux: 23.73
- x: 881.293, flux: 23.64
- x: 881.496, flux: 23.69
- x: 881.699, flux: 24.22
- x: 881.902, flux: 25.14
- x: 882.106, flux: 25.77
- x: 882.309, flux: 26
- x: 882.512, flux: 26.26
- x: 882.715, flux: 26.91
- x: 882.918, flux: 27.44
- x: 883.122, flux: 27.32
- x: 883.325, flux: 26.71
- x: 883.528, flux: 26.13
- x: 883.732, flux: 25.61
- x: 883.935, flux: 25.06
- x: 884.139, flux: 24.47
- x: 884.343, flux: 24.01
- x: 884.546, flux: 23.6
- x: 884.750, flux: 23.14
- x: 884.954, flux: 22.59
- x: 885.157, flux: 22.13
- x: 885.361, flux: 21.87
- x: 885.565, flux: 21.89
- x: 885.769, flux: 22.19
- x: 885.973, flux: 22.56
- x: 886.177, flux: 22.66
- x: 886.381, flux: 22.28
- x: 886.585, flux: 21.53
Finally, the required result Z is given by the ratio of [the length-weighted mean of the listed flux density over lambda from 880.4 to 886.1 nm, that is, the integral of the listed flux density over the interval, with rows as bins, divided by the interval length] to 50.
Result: 0.488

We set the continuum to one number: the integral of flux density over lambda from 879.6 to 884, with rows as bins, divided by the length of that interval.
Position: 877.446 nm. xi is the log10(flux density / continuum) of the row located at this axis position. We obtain -0.029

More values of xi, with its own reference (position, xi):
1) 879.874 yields -0.018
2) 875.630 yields -0.024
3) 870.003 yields -0.042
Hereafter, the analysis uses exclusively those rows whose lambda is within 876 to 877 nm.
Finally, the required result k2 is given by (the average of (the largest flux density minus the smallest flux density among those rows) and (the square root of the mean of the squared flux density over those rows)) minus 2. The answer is 9.9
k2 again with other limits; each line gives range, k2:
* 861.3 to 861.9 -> 10.0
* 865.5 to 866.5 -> 10.5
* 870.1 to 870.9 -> 9.5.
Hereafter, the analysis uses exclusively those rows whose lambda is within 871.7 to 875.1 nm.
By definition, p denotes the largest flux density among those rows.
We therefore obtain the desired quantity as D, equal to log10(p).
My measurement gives 1.382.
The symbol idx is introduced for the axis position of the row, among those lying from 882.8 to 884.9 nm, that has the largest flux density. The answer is 882.918 nm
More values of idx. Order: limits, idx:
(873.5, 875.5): 875.428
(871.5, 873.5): 871.607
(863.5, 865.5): 864.412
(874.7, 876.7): 875.630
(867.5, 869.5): 867.602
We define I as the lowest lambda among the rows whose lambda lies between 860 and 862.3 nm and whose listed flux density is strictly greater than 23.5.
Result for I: 860.044 nm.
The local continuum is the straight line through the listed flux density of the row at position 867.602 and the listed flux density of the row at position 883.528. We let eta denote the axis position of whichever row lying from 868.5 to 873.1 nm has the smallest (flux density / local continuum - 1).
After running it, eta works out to 872.611 nm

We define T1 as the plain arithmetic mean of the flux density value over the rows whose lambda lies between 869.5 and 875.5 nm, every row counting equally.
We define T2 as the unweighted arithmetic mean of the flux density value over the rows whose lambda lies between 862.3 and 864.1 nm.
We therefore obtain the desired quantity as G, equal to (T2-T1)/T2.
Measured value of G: 0.06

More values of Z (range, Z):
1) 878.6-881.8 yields 0.475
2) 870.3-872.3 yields 0.467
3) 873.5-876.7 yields 0.467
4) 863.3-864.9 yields 0.501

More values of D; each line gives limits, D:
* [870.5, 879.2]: 1.385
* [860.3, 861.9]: 1.403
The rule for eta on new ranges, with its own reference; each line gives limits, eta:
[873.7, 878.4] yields 877.042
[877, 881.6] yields 880.685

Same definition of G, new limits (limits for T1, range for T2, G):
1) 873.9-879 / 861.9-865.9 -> 0.05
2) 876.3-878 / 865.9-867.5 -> -0.03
